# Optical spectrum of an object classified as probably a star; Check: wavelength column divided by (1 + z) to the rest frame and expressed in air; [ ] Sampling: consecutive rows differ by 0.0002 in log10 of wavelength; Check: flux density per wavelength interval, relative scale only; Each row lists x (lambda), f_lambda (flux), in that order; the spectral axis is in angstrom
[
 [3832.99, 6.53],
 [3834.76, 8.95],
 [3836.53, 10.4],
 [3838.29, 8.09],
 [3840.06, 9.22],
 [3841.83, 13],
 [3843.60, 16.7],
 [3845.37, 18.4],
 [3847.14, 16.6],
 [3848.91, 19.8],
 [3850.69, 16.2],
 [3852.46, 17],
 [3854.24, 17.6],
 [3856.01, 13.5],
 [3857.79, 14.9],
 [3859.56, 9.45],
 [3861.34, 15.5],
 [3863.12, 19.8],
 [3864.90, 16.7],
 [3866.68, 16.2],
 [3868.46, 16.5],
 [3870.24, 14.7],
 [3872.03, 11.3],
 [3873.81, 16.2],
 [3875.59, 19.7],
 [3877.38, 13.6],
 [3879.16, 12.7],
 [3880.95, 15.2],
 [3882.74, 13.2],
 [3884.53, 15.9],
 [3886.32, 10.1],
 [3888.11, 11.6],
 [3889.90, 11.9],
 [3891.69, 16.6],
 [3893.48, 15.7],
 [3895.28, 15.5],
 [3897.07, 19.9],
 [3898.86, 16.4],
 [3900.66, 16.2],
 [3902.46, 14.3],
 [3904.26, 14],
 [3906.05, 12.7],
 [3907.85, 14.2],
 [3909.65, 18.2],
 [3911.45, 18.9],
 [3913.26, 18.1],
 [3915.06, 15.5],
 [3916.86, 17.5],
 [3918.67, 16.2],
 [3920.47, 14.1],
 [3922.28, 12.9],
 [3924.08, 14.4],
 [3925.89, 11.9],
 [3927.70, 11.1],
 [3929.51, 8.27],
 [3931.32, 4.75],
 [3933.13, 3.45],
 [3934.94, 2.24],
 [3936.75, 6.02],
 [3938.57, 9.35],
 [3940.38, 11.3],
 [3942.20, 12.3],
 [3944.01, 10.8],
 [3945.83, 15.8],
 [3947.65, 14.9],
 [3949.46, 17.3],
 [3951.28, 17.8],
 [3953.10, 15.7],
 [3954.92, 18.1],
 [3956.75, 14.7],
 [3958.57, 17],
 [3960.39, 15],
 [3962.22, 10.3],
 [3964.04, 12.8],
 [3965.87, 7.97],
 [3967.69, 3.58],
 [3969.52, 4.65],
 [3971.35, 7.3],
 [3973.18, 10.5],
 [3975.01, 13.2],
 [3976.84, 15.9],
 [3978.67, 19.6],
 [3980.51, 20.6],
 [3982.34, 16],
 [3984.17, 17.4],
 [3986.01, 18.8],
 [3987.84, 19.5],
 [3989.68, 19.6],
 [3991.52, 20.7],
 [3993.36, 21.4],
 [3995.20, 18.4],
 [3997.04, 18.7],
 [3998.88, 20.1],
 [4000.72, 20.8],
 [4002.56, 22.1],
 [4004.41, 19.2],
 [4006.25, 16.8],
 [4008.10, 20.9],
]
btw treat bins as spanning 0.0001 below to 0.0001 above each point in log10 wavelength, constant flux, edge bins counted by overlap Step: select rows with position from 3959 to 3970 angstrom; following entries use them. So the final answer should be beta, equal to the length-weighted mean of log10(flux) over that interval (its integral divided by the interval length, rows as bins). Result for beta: 0.93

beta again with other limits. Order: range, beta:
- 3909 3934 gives 1.08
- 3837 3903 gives 1.17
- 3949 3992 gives 1.13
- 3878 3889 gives 1.11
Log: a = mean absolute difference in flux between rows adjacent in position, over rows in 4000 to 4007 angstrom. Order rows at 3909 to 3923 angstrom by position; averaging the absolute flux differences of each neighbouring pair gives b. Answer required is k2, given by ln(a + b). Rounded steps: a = 2.20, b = 1.5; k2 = 1.32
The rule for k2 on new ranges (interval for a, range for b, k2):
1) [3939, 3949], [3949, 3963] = 1.52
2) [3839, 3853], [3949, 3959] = 1.57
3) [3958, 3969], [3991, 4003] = 1.59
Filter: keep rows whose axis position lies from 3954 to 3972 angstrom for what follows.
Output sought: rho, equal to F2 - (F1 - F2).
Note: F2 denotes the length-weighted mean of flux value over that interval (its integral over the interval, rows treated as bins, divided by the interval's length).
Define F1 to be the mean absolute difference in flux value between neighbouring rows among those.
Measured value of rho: 19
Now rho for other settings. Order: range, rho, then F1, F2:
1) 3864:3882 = 28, 2.7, 15.3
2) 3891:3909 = 30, 1.6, 15.6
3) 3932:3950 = 18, 2.3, 10.1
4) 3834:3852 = 25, 2.5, 13.9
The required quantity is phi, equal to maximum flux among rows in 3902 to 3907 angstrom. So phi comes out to 14.3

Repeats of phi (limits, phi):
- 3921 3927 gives 14.4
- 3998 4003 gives 22.1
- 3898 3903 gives 16.4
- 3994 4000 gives 20.1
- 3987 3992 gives 20.7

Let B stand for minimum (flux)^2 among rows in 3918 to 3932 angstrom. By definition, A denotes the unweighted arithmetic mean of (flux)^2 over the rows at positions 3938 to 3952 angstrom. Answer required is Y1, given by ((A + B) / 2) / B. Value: 4.9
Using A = 196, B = 23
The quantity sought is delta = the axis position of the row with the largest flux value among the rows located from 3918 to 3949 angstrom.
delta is 3918.67 angstrom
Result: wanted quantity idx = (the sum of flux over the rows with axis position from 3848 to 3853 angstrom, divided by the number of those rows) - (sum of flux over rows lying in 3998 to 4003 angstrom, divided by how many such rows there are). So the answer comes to -3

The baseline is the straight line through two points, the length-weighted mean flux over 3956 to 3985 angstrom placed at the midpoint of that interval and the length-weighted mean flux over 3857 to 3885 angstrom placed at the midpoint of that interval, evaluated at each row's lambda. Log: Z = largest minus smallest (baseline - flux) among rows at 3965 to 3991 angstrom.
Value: 17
